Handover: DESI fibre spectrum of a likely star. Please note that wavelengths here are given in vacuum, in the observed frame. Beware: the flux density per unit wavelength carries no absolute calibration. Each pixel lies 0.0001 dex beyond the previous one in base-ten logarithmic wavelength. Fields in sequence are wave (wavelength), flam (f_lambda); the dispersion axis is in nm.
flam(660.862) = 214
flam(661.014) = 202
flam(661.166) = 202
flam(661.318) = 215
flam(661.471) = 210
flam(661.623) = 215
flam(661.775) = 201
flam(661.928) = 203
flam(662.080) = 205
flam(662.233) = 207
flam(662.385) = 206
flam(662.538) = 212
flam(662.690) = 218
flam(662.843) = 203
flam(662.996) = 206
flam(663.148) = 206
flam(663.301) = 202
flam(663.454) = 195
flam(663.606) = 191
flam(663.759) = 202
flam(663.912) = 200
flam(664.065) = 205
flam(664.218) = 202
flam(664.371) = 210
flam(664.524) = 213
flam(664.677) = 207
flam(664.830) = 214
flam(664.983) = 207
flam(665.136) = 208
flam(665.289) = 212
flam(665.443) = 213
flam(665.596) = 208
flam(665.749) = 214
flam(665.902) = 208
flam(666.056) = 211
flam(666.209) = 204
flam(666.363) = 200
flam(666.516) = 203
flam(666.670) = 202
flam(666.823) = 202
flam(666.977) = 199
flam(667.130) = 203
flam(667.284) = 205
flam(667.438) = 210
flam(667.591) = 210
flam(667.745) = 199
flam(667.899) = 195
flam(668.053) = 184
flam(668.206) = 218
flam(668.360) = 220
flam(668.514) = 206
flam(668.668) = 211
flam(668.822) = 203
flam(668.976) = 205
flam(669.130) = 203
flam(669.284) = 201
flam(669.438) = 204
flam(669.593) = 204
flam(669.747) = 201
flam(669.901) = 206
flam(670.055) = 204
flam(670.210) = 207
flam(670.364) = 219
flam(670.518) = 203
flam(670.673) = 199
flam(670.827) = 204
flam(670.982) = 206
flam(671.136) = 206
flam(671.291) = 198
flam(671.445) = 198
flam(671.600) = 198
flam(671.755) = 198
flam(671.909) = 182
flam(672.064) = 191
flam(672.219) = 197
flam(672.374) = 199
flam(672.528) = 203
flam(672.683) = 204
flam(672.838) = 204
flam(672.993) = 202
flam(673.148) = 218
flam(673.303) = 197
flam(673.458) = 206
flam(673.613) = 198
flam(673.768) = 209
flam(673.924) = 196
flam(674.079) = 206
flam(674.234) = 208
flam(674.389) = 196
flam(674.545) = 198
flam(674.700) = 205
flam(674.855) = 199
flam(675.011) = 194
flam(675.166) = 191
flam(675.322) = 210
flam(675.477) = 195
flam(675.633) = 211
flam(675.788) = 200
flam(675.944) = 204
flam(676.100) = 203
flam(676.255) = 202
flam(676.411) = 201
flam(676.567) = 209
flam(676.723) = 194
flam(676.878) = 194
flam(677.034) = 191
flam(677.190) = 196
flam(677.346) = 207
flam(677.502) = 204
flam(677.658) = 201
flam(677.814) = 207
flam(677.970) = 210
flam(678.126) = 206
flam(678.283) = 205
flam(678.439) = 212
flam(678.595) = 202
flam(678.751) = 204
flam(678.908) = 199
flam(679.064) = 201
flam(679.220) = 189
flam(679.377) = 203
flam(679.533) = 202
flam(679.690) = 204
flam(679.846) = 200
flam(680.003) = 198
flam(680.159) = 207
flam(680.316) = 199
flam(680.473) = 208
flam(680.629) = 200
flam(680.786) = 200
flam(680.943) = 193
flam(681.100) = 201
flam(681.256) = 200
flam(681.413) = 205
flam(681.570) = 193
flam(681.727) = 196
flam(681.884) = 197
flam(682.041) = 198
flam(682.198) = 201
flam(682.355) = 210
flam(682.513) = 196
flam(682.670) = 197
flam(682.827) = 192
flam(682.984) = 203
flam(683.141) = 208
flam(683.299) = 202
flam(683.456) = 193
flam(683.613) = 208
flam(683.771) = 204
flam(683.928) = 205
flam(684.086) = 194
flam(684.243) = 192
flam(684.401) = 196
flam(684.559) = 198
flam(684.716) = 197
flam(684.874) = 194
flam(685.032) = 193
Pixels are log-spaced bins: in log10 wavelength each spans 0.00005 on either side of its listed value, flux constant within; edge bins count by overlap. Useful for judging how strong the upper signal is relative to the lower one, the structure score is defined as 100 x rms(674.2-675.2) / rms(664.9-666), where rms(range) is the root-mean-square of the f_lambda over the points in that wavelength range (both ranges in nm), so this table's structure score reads 95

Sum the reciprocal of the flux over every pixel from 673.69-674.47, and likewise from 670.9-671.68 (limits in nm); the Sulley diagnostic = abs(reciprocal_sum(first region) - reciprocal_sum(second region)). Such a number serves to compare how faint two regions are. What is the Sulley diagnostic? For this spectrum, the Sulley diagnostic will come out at 0.0002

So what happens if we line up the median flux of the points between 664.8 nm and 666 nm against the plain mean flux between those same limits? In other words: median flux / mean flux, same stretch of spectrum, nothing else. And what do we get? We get 1.00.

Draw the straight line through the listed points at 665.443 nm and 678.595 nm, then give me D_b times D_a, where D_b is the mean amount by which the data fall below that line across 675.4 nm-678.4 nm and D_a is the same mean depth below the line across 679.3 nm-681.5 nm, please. -1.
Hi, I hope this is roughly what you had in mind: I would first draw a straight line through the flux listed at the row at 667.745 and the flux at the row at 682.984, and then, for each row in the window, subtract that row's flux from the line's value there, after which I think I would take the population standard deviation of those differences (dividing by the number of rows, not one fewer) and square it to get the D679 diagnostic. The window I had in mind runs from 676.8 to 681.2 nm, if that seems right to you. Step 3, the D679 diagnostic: 30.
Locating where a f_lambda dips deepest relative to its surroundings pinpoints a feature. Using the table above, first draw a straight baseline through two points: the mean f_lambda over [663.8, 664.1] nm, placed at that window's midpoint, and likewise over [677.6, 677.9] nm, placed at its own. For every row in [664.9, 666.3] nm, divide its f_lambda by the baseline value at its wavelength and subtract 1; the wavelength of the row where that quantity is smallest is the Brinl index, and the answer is 666.209 nm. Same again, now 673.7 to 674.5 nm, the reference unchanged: 674.389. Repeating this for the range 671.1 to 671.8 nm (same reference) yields 671.755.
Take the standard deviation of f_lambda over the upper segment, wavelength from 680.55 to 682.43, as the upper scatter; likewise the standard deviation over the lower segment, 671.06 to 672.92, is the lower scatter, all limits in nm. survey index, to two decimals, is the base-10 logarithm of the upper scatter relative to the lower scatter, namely -0.14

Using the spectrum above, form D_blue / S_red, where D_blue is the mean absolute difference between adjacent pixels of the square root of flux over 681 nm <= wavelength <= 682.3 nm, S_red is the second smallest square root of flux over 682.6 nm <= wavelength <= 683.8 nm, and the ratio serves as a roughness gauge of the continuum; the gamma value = 0.0095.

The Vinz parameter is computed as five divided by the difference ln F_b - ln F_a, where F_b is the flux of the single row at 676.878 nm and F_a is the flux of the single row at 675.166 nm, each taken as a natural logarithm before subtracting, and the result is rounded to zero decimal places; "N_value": 321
